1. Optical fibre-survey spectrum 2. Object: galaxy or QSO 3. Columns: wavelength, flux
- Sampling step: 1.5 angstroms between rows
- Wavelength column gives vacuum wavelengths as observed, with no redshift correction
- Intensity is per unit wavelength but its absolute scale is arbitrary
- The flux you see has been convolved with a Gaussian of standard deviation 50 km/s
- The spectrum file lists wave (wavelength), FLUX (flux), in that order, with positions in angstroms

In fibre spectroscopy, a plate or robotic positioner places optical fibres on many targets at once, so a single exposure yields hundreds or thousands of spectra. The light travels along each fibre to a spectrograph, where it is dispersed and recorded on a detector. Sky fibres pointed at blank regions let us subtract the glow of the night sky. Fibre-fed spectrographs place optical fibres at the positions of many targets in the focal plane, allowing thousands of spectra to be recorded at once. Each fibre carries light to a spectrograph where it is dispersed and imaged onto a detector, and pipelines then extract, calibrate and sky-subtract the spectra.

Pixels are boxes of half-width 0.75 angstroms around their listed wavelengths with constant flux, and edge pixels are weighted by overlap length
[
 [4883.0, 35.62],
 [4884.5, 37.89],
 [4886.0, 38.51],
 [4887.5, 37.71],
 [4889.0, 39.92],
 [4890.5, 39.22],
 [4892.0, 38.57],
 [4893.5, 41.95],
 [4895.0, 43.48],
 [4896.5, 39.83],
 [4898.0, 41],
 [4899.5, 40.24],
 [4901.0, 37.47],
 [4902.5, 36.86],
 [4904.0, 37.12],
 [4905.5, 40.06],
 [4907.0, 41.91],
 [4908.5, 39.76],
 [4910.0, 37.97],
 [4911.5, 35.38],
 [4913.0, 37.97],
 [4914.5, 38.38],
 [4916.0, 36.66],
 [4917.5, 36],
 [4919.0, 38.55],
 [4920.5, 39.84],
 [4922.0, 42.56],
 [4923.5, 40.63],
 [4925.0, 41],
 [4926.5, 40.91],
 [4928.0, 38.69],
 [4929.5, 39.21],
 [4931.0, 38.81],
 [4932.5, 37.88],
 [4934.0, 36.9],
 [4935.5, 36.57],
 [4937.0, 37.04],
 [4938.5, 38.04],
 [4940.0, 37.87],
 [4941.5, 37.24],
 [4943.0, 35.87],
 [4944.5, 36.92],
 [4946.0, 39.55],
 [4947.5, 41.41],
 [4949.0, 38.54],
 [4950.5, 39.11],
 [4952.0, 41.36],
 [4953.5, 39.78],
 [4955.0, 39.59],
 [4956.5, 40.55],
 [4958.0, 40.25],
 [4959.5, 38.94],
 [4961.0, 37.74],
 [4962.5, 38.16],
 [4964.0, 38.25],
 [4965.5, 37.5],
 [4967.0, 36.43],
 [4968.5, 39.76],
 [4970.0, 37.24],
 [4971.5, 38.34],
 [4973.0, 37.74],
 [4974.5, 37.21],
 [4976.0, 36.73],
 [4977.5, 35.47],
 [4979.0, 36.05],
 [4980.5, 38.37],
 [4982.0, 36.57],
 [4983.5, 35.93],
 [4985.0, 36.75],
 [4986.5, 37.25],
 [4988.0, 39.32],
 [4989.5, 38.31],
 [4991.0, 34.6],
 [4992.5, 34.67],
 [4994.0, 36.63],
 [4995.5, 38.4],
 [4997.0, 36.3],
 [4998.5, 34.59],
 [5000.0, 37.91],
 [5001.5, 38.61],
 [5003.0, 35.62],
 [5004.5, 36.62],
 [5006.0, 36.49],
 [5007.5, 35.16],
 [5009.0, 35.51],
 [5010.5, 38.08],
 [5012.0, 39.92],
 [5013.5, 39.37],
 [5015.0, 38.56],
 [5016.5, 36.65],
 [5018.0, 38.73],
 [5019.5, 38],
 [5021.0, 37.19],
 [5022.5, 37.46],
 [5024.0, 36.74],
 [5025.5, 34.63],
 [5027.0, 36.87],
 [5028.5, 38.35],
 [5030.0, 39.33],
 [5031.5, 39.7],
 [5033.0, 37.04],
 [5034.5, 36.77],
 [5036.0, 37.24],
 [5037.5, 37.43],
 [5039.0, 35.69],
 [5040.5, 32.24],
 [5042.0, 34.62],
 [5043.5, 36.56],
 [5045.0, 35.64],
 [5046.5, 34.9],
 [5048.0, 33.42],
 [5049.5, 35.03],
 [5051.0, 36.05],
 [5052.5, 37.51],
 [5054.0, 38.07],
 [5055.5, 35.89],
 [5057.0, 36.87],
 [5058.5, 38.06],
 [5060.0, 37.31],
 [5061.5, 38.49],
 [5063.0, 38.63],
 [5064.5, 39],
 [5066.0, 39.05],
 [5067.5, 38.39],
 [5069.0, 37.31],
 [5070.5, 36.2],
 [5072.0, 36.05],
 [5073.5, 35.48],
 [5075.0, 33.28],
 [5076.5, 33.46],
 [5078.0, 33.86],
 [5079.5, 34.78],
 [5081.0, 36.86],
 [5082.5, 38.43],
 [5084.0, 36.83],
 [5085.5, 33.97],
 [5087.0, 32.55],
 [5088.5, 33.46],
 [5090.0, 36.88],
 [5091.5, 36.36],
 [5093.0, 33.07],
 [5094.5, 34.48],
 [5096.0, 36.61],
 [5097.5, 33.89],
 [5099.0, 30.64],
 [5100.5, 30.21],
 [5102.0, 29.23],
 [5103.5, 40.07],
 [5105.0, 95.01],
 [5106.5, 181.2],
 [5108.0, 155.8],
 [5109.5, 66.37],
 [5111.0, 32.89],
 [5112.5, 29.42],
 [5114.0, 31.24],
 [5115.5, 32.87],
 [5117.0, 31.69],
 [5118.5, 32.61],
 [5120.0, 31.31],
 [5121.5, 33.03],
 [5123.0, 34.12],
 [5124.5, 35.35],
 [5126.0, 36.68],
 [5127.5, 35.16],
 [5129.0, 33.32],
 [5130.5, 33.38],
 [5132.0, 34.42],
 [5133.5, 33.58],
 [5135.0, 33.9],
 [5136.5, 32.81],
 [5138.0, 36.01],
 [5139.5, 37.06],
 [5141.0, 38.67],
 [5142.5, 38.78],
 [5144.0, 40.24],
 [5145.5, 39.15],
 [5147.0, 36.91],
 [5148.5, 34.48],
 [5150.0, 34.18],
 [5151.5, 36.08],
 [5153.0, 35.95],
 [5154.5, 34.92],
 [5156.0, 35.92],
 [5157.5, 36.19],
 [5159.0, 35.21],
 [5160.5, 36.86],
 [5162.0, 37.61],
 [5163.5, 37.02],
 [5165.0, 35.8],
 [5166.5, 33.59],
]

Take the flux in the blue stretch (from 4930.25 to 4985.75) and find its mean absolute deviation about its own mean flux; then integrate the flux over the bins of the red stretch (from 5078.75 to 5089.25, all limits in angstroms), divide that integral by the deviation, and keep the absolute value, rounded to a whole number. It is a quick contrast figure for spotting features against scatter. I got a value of 303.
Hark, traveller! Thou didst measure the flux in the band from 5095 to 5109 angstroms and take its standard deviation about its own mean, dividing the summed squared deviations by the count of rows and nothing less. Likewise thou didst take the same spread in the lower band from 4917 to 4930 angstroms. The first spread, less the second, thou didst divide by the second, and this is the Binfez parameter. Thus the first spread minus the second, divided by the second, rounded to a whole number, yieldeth 31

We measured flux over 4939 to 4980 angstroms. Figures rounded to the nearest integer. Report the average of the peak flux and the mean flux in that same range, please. 40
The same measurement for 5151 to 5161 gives 36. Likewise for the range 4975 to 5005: 38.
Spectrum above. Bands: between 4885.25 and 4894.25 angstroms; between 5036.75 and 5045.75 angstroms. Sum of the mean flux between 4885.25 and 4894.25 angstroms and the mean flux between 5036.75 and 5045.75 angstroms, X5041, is 74.7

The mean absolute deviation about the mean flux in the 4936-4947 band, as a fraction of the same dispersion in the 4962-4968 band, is 1.4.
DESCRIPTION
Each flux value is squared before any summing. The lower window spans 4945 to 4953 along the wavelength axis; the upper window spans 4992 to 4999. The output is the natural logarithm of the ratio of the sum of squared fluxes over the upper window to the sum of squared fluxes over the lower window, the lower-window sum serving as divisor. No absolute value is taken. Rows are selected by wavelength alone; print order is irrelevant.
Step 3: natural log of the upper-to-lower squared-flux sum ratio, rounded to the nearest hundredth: -0.20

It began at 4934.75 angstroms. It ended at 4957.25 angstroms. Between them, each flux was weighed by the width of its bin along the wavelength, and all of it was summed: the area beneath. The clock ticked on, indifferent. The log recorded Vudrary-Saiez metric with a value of 869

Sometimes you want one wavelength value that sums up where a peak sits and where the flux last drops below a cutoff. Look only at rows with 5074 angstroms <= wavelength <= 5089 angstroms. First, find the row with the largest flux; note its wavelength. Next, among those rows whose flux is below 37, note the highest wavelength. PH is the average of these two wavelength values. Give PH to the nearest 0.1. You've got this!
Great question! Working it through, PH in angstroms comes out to 5085.5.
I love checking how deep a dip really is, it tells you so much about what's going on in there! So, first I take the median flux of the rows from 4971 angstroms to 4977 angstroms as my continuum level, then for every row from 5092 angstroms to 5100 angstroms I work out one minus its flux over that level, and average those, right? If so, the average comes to 0.10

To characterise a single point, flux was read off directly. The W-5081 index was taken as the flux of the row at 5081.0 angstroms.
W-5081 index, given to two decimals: 36.86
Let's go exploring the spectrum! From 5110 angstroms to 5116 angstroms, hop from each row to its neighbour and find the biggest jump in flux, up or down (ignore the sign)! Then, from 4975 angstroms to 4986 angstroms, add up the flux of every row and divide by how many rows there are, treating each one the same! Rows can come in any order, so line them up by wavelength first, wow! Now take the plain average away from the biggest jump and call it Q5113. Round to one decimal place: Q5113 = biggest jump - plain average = -33.1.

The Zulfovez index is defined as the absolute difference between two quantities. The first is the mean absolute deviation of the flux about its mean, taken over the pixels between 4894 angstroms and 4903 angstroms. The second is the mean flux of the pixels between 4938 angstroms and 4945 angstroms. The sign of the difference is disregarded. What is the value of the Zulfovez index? 35.4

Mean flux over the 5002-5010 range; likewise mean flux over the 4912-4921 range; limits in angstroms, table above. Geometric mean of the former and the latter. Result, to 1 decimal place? 36.9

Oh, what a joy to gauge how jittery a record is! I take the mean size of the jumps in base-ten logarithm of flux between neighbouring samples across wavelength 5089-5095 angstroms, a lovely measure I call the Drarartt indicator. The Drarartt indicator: 0.022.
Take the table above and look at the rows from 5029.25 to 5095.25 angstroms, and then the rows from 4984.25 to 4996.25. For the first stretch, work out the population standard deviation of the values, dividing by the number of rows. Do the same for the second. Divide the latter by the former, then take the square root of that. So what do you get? 0.91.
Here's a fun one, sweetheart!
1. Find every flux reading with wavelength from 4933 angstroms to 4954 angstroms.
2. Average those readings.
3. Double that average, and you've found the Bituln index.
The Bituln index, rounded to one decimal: 76.6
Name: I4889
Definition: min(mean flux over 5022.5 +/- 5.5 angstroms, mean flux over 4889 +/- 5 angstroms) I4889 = 37.1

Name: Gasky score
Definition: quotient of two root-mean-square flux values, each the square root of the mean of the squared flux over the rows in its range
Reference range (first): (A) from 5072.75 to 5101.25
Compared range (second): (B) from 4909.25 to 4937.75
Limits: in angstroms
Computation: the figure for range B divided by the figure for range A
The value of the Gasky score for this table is 1.11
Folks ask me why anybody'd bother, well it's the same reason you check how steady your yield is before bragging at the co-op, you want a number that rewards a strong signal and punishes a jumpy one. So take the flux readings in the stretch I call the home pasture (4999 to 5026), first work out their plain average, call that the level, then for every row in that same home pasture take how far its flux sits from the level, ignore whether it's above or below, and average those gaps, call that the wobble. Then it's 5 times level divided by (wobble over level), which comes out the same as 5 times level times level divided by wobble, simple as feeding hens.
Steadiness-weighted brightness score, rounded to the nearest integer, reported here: 5681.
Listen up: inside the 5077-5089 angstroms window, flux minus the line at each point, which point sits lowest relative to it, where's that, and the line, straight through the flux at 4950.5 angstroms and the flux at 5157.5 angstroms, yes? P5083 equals 5087.0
